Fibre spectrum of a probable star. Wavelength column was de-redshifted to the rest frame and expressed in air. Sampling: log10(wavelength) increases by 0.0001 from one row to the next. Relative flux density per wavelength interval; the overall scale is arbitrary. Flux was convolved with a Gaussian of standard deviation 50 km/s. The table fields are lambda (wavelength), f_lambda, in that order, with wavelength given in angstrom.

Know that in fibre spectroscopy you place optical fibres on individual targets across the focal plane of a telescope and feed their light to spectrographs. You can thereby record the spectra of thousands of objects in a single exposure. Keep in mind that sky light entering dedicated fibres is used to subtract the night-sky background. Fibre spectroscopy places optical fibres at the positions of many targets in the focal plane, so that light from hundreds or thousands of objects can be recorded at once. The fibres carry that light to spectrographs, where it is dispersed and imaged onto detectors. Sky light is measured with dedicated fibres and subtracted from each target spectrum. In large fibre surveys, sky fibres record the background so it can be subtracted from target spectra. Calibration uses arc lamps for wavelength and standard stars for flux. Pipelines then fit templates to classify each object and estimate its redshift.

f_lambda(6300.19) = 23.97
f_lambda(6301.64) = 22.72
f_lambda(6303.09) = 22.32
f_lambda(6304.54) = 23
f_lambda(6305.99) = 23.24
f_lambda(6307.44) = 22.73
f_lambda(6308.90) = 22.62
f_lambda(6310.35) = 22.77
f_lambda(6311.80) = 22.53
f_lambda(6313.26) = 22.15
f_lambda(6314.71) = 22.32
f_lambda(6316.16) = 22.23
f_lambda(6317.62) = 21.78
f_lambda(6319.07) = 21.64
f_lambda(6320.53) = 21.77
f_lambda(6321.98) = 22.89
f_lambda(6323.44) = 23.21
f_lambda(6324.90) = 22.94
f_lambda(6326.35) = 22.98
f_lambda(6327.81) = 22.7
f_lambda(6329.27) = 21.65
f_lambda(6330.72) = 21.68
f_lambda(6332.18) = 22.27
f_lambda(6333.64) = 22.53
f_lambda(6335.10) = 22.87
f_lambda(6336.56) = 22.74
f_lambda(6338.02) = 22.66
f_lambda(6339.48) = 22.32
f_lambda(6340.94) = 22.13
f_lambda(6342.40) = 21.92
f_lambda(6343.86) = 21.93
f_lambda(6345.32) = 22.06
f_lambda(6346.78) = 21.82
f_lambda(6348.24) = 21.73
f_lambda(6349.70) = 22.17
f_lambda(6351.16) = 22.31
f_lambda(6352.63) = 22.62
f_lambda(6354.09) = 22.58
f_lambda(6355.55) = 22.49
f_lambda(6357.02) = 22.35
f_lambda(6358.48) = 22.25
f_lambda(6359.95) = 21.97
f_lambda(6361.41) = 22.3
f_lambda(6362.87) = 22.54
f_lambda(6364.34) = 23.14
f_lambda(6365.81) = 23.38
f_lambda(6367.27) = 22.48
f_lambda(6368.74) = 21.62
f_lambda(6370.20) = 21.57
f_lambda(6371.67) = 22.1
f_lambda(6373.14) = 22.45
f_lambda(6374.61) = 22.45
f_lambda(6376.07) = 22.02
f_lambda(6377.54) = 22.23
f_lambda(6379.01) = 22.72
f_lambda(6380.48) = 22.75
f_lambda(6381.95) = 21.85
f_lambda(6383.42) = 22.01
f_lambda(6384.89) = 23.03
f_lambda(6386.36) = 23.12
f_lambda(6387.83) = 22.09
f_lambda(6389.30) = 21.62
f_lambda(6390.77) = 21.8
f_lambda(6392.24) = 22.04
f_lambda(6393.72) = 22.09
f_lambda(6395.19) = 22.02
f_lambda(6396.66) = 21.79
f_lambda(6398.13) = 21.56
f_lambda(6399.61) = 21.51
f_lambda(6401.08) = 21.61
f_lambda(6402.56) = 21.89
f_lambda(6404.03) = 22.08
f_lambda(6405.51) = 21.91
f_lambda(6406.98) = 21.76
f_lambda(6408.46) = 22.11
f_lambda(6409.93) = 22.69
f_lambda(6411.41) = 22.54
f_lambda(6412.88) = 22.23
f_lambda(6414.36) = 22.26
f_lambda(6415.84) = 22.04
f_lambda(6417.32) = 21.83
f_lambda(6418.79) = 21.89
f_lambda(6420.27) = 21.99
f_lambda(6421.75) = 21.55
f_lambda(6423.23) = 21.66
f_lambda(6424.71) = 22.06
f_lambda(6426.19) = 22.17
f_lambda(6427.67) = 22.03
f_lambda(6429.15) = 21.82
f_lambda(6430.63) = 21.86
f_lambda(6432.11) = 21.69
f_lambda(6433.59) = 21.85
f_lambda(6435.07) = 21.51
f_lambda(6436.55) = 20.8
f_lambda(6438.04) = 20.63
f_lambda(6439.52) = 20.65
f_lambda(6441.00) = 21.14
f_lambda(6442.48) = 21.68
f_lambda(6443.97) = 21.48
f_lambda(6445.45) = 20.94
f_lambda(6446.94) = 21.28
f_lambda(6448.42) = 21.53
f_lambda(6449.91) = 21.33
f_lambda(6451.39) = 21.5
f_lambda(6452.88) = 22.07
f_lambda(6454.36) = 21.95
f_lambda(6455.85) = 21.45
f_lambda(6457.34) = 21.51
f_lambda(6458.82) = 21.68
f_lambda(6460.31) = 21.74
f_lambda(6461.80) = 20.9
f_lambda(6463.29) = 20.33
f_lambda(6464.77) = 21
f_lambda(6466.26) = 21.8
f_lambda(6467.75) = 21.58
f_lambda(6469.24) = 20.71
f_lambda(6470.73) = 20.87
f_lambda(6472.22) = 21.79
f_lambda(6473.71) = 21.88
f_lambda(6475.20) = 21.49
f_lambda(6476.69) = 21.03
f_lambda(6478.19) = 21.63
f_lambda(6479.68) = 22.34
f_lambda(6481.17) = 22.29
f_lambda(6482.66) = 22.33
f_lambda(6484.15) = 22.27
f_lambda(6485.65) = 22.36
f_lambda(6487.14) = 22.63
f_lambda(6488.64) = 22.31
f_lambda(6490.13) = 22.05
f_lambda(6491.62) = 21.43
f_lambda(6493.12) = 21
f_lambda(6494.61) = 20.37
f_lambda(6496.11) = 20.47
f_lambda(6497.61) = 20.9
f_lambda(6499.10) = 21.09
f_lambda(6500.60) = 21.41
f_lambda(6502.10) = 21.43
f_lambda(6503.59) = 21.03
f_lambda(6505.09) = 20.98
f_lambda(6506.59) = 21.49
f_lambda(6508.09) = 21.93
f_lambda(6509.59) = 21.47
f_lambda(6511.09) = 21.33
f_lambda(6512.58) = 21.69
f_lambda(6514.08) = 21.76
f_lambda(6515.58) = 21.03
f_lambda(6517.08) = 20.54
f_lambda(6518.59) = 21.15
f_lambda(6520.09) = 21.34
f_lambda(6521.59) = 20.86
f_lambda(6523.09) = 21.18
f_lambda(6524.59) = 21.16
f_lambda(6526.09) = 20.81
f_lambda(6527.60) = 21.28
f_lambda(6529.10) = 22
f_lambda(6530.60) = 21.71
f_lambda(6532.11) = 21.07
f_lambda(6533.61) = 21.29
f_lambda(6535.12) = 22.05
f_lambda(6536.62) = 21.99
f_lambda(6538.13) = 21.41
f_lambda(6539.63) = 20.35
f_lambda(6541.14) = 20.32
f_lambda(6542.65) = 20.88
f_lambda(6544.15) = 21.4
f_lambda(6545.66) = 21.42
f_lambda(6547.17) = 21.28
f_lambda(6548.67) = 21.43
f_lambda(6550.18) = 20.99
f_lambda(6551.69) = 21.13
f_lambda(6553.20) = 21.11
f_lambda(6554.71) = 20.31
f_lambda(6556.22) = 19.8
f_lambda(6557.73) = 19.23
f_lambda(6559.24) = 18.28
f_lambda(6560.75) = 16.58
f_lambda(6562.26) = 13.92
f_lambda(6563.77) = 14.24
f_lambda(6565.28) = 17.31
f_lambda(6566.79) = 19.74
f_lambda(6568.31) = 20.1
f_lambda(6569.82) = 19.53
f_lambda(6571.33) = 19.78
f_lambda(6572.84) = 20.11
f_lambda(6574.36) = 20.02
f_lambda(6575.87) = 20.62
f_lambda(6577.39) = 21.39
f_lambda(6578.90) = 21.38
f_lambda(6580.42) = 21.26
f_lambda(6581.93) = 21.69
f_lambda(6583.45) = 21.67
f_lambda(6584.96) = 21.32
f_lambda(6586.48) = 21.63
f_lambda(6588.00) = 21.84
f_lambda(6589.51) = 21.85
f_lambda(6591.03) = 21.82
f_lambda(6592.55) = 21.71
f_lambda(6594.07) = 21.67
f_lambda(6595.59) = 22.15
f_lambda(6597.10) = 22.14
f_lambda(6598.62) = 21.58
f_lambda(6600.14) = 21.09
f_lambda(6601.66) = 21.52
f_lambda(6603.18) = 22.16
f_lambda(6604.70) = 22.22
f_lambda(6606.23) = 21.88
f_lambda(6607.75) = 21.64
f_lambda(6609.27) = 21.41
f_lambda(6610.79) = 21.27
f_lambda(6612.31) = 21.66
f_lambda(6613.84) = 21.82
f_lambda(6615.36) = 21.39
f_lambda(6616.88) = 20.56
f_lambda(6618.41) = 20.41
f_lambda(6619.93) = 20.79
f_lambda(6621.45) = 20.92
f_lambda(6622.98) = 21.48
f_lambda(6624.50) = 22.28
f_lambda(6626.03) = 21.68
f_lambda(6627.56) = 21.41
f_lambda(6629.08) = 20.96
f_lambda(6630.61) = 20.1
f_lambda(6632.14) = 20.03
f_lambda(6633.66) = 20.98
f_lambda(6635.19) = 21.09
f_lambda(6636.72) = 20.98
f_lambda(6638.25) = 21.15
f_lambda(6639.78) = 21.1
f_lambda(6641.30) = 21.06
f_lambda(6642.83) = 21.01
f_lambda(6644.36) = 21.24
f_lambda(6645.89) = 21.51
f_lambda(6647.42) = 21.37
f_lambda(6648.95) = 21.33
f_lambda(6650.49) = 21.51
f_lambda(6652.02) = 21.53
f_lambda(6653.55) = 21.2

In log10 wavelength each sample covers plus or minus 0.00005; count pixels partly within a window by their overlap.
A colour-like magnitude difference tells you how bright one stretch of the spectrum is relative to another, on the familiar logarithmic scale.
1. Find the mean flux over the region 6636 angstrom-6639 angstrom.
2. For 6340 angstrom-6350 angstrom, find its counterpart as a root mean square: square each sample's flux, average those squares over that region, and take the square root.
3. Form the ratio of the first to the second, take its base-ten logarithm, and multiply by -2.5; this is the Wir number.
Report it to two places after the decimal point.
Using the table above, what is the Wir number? 0.05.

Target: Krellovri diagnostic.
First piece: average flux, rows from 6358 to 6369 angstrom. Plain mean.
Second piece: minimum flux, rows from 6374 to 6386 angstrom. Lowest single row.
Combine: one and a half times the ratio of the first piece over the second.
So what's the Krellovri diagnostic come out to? 1.54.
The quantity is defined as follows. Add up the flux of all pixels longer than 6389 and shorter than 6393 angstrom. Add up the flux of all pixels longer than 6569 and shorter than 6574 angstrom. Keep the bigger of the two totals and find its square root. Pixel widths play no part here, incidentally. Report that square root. 8.09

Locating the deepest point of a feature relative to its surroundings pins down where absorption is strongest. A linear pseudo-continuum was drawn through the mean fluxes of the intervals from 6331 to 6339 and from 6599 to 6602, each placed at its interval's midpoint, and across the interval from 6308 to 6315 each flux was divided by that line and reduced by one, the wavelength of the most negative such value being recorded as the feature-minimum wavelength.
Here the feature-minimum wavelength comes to 6313.26 angstrom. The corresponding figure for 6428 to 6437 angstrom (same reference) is 6436.55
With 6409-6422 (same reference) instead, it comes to 6421.75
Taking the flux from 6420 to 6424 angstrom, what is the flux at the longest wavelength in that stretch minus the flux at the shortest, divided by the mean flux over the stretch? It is -0.02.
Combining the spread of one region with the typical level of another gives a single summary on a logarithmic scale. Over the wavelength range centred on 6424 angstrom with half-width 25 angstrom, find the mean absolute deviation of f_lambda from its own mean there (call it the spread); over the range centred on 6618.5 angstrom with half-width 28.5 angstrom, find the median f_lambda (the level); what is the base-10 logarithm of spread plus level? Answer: 1.34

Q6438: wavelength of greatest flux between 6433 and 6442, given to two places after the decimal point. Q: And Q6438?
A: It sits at 6433.59 angstrom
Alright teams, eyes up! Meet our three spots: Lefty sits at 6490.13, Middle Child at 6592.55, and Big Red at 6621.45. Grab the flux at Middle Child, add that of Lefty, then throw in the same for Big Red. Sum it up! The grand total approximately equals 64.7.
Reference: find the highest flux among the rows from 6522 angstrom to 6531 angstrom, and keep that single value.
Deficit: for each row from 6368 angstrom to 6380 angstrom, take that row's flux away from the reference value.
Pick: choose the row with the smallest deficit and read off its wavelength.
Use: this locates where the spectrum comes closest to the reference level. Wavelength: 6379.01 angstrom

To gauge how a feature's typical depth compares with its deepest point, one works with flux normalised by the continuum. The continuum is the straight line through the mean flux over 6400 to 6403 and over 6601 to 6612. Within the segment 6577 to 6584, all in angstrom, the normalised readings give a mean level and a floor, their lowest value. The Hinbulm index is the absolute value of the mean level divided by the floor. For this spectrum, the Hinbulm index 1.01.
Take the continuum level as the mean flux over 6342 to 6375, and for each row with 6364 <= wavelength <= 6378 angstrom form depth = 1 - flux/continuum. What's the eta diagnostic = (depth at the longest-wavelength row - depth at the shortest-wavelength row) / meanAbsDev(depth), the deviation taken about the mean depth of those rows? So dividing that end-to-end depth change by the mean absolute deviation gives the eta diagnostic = 2.1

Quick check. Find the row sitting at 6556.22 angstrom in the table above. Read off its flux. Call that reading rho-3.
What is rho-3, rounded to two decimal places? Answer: 19.80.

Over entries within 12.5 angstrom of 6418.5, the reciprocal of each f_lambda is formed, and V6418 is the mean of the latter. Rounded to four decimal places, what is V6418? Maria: 0.0454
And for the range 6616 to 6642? 0.0477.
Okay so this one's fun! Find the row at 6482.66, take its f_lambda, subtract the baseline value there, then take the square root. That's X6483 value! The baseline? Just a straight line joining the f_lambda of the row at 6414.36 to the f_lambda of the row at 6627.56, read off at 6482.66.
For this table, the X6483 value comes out 0.59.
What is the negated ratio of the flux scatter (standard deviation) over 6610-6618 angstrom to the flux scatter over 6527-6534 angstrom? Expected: -1.3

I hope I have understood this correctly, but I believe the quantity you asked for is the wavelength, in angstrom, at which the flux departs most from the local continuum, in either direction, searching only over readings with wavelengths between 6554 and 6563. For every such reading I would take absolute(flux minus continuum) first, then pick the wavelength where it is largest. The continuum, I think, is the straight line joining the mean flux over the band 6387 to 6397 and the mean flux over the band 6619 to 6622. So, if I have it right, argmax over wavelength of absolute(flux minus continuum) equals 6562.26 angstrom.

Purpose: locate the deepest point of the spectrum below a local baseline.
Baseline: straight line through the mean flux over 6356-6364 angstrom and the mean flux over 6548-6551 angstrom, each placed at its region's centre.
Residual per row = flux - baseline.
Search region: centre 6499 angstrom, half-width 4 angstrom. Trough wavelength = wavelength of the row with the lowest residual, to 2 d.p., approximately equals 6496.11 angstrom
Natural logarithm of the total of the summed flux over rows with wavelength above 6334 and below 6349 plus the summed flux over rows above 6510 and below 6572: 7.0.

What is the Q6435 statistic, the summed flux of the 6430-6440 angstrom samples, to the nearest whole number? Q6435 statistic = 149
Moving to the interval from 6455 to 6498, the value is 624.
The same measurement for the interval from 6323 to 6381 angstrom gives 895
